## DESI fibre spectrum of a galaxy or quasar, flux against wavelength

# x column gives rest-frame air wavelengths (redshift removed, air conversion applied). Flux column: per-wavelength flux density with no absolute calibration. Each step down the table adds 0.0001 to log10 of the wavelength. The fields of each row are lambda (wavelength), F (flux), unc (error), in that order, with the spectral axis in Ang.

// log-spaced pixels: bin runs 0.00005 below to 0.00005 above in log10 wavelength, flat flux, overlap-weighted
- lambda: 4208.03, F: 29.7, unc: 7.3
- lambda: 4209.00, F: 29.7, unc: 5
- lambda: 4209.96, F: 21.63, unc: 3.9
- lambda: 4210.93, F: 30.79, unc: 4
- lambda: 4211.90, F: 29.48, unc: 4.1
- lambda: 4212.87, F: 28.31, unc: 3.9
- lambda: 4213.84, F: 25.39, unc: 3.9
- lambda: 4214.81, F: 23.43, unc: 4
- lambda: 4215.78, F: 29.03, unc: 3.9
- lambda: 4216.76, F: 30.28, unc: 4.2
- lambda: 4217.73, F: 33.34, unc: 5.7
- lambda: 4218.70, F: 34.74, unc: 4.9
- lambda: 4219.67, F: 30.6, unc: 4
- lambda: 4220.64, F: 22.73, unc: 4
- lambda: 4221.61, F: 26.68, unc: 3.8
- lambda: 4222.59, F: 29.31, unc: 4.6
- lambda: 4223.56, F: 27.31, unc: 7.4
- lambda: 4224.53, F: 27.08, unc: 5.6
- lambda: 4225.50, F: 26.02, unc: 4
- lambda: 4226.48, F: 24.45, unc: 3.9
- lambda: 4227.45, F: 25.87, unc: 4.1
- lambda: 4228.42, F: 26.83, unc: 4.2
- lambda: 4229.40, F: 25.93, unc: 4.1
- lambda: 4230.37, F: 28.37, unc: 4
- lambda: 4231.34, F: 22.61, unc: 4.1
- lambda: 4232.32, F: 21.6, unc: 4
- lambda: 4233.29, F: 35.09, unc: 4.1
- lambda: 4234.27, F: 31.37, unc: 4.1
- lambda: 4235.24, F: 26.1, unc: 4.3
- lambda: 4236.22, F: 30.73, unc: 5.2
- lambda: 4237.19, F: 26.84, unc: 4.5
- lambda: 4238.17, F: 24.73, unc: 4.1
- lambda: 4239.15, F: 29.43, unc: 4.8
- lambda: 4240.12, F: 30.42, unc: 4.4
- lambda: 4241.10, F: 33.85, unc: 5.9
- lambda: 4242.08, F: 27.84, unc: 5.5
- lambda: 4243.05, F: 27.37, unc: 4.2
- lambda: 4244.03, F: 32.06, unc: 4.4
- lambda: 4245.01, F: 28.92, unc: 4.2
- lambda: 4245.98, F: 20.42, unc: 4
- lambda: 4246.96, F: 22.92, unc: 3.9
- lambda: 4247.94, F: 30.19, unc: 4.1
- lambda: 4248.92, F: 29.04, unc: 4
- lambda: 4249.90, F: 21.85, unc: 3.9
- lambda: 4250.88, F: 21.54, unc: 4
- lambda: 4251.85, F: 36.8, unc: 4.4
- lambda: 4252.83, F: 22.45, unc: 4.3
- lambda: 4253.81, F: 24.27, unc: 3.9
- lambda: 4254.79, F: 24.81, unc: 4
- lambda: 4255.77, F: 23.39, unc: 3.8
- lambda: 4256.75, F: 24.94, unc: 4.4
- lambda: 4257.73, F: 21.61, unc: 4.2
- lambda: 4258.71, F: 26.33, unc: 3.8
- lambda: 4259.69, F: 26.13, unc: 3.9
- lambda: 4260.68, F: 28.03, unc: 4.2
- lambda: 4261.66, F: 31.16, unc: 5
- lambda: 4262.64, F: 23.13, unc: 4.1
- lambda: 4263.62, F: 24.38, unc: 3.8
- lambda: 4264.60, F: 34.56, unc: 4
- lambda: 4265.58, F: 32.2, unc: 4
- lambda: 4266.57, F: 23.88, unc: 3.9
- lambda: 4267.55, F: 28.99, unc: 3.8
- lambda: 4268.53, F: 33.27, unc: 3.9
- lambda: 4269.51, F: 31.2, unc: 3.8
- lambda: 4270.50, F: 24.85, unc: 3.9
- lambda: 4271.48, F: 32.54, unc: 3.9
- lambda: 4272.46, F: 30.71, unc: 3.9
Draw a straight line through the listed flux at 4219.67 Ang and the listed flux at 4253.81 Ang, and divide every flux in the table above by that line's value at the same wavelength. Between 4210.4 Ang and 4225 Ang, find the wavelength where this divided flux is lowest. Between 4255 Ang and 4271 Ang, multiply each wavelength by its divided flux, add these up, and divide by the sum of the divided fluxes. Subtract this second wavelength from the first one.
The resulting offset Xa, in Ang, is -48.8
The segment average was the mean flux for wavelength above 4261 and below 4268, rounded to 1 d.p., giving 28.3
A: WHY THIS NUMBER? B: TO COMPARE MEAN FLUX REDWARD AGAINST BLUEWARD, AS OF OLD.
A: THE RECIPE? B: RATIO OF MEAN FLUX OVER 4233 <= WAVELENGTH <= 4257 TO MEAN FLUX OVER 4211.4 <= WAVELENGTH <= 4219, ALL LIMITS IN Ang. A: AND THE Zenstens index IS 0.94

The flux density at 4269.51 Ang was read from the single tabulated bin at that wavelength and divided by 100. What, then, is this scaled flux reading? 0.31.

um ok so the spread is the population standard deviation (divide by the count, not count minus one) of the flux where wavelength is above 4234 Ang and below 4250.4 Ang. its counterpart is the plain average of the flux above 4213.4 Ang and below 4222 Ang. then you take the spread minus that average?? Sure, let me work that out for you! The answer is -24.9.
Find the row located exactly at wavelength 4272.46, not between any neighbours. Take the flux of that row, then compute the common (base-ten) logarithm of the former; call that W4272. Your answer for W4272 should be 1.49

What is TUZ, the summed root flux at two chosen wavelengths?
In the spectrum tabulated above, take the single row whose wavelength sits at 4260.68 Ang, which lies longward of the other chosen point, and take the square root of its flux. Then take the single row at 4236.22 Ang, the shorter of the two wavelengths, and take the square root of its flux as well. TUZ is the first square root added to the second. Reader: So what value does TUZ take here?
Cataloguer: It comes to 10.8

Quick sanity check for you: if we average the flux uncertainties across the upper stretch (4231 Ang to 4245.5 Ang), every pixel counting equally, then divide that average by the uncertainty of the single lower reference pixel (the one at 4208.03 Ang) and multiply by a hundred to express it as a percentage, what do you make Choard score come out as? 62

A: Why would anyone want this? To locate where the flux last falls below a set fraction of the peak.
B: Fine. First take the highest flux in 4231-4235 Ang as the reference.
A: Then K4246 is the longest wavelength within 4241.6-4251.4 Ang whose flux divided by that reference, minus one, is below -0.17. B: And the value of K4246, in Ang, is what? 4250.88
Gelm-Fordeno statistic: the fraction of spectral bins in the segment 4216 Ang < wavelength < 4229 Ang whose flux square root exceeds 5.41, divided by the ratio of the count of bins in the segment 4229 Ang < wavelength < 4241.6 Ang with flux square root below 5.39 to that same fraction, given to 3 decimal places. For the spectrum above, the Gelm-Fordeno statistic 0.021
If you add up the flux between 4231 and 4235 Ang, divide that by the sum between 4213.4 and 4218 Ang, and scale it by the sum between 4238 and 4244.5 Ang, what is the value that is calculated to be 161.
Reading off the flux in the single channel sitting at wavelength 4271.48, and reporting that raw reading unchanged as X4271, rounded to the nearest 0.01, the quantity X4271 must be 32.54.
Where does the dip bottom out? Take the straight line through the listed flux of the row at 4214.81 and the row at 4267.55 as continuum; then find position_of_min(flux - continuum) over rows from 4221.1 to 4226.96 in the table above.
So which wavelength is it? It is 4226.48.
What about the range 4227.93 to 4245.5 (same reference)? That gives 4232.32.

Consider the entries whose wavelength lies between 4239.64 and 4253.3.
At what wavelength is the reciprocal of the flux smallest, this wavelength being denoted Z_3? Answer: 4251.85 Ang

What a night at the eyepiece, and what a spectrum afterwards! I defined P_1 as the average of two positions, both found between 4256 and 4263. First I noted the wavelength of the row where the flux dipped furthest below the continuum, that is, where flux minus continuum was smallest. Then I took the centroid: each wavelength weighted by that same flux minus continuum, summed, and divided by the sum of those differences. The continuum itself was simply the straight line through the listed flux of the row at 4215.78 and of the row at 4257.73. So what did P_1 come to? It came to 4259.0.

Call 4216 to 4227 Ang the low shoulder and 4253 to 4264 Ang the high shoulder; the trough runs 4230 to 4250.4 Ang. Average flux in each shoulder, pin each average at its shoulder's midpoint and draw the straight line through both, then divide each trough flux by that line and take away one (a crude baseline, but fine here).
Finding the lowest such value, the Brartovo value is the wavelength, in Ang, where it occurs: 4245.98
